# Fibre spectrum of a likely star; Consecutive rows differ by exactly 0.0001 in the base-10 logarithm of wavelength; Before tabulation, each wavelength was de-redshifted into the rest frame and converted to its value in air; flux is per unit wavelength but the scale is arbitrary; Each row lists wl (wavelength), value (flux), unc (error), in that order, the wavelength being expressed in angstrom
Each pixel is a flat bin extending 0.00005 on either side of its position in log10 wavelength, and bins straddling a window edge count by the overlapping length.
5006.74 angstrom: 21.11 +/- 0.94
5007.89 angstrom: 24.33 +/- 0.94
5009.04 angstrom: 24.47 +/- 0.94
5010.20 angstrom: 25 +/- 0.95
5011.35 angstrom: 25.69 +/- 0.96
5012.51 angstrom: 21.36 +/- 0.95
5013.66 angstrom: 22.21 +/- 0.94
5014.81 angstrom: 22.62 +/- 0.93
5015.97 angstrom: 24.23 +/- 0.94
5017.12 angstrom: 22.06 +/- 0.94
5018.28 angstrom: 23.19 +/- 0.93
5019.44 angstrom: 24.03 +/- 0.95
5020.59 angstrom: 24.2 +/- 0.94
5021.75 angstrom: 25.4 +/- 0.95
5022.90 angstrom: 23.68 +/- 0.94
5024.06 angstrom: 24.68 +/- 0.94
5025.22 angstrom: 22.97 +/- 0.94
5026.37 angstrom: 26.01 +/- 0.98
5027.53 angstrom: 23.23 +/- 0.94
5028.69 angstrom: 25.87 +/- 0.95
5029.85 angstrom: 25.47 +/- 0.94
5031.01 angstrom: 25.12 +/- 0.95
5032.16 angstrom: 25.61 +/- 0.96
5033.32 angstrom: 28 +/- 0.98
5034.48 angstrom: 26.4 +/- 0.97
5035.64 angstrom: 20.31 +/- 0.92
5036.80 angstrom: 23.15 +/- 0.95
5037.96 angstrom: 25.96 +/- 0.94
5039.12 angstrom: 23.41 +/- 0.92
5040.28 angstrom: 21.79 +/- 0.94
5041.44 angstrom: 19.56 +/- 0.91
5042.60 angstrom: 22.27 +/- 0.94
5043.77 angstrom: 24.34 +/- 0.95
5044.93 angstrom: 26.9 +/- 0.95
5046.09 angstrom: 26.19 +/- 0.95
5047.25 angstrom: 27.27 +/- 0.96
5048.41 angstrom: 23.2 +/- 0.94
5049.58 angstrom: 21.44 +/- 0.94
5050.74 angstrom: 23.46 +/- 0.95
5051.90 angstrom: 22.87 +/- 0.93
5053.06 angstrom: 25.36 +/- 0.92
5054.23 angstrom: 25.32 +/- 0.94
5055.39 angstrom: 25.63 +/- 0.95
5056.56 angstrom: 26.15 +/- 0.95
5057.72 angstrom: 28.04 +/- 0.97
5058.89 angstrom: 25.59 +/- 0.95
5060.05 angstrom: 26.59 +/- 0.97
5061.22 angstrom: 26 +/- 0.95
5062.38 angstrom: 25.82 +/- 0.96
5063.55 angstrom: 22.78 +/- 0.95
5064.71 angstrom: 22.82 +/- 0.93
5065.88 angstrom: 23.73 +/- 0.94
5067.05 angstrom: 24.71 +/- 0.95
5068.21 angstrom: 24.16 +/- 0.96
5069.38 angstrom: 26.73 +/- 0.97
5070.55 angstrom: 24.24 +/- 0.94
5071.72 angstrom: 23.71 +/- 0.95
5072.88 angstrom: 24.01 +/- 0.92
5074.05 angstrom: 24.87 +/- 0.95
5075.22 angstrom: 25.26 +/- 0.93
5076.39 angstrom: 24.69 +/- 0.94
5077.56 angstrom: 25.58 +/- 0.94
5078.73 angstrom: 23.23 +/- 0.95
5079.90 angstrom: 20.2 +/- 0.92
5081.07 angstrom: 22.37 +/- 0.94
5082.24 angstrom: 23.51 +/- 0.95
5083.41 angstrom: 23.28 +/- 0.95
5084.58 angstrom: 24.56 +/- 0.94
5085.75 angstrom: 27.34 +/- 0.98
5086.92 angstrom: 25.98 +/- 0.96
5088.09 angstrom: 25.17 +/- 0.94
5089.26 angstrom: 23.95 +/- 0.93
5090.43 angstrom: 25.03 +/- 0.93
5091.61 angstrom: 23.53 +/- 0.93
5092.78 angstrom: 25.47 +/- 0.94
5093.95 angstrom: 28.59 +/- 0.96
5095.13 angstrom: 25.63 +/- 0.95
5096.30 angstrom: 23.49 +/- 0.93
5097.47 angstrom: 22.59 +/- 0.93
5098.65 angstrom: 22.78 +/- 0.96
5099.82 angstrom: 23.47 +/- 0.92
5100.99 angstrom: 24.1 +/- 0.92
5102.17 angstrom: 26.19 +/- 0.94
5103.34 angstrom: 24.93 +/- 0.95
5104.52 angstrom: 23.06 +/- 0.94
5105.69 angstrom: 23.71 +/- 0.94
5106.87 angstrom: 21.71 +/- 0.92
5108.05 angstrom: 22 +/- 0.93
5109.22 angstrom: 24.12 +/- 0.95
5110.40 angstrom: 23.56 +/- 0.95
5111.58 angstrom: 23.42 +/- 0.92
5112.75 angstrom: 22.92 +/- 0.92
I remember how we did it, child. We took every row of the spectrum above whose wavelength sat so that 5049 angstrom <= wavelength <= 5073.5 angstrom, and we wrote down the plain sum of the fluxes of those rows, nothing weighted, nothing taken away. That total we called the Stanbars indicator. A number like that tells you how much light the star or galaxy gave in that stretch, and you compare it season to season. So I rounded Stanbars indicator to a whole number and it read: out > 519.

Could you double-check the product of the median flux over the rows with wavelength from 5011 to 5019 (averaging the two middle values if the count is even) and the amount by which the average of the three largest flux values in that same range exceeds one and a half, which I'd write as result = 517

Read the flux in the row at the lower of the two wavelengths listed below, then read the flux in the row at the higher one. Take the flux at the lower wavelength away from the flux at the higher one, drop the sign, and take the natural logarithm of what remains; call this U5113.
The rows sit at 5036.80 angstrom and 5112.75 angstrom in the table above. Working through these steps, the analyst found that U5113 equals -1.5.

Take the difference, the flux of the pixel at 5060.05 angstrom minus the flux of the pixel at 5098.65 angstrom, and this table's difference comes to 3.8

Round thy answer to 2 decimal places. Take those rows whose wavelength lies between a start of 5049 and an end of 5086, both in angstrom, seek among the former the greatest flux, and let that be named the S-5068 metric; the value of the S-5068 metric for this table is 28.04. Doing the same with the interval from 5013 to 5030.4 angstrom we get 26.01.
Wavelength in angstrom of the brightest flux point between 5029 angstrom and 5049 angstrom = 5033.32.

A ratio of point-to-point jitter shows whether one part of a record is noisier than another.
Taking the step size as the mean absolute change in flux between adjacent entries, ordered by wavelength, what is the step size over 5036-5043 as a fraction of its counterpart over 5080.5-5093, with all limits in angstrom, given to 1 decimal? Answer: 1.8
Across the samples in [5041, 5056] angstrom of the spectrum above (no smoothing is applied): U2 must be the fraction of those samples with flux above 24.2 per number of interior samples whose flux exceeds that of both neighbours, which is 0.13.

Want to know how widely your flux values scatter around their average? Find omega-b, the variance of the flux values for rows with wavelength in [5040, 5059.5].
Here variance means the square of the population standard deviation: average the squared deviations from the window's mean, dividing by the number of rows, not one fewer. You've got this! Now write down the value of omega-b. 5.11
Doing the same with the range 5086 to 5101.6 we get 2.45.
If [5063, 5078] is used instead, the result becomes 1.10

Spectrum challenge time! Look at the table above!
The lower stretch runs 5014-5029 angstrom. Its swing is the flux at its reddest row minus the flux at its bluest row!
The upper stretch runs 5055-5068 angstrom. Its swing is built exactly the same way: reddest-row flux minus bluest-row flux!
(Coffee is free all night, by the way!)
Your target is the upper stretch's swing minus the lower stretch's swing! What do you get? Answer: -4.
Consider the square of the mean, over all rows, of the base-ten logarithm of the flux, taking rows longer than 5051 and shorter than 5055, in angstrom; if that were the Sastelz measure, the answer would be 1.93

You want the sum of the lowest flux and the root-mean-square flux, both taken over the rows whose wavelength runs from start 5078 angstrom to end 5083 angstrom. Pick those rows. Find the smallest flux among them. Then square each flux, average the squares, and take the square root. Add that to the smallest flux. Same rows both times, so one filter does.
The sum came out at 42.6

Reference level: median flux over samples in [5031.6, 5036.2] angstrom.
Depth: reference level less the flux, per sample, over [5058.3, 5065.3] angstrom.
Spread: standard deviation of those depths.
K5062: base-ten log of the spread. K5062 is 0.2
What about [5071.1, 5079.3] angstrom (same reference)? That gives -0.1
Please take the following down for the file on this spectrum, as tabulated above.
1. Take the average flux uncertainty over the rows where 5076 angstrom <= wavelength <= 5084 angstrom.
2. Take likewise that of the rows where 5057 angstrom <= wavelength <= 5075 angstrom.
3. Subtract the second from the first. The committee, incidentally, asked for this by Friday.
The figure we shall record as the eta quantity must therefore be -0.009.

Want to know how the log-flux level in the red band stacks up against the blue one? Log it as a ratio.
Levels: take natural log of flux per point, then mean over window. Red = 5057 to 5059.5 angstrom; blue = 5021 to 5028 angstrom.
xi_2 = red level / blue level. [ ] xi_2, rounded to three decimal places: 1.031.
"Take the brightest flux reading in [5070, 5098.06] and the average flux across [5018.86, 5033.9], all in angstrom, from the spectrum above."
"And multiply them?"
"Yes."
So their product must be 713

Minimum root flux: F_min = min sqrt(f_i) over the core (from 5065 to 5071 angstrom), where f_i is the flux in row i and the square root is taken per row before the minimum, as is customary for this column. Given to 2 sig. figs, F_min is 4.9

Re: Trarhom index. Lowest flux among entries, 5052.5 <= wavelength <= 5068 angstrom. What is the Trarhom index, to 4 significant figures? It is 22.78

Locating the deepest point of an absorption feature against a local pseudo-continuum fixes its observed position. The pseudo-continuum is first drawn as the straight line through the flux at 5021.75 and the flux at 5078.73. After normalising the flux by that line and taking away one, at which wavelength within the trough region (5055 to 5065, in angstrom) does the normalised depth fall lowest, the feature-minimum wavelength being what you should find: 5063.55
